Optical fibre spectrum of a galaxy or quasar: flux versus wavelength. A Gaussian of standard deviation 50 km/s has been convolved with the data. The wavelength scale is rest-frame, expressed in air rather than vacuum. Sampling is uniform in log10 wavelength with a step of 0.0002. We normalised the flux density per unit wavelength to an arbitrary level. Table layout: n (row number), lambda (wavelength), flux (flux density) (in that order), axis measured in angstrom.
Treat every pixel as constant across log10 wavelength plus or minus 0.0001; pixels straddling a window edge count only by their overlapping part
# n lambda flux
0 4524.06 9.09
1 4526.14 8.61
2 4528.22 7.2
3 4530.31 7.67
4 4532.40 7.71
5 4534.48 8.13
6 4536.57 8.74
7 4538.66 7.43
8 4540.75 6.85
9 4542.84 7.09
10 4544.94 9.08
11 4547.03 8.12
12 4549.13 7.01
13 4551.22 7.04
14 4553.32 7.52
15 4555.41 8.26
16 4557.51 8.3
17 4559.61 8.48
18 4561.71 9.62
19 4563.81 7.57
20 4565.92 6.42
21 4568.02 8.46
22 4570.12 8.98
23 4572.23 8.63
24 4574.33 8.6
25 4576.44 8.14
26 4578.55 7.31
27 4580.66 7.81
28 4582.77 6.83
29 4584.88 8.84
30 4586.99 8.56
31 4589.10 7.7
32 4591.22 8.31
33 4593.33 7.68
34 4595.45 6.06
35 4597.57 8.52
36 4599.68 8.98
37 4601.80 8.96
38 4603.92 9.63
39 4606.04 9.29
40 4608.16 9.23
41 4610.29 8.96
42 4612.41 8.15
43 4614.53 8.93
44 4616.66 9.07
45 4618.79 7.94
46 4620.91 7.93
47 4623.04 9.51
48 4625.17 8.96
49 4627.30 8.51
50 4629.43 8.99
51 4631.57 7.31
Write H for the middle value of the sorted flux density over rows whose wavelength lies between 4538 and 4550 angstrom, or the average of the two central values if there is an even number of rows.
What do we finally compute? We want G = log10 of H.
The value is 0.861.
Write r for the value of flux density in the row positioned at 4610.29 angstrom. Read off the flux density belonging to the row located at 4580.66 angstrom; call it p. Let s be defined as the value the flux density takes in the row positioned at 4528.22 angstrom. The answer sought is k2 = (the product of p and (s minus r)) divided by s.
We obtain -1.9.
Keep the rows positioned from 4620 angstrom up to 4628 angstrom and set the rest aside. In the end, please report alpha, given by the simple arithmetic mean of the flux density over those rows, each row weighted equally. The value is 8.73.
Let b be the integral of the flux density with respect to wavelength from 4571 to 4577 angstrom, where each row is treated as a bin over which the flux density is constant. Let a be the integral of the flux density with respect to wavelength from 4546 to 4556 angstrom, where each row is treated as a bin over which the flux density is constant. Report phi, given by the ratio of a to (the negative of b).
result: -1.5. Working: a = 76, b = 51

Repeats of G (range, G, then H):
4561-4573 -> 0.932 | 8.5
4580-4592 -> 0.906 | 8.1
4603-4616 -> 0.959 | 9.1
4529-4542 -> 0.886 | 7.7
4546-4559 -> 0.893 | 7.8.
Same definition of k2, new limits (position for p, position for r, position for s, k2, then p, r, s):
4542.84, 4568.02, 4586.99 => 0.1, 7.09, 8.46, 8.56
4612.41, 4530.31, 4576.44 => 0.5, 8.15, 7.67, 8.14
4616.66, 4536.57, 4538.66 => -1.6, 9.07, 8.74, 7.43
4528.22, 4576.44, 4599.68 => 0.7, 7.2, 8.14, 8.98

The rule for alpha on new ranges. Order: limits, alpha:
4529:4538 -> 8.06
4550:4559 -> 7.78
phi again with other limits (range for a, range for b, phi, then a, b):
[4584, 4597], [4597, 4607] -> -1.1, 102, 91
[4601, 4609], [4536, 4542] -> -1.6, 74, 45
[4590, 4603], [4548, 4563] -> -0.9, 105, 120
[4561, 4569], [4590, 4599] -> -0.9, 64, 69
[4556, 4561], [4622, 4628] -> -0.8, 42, 54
